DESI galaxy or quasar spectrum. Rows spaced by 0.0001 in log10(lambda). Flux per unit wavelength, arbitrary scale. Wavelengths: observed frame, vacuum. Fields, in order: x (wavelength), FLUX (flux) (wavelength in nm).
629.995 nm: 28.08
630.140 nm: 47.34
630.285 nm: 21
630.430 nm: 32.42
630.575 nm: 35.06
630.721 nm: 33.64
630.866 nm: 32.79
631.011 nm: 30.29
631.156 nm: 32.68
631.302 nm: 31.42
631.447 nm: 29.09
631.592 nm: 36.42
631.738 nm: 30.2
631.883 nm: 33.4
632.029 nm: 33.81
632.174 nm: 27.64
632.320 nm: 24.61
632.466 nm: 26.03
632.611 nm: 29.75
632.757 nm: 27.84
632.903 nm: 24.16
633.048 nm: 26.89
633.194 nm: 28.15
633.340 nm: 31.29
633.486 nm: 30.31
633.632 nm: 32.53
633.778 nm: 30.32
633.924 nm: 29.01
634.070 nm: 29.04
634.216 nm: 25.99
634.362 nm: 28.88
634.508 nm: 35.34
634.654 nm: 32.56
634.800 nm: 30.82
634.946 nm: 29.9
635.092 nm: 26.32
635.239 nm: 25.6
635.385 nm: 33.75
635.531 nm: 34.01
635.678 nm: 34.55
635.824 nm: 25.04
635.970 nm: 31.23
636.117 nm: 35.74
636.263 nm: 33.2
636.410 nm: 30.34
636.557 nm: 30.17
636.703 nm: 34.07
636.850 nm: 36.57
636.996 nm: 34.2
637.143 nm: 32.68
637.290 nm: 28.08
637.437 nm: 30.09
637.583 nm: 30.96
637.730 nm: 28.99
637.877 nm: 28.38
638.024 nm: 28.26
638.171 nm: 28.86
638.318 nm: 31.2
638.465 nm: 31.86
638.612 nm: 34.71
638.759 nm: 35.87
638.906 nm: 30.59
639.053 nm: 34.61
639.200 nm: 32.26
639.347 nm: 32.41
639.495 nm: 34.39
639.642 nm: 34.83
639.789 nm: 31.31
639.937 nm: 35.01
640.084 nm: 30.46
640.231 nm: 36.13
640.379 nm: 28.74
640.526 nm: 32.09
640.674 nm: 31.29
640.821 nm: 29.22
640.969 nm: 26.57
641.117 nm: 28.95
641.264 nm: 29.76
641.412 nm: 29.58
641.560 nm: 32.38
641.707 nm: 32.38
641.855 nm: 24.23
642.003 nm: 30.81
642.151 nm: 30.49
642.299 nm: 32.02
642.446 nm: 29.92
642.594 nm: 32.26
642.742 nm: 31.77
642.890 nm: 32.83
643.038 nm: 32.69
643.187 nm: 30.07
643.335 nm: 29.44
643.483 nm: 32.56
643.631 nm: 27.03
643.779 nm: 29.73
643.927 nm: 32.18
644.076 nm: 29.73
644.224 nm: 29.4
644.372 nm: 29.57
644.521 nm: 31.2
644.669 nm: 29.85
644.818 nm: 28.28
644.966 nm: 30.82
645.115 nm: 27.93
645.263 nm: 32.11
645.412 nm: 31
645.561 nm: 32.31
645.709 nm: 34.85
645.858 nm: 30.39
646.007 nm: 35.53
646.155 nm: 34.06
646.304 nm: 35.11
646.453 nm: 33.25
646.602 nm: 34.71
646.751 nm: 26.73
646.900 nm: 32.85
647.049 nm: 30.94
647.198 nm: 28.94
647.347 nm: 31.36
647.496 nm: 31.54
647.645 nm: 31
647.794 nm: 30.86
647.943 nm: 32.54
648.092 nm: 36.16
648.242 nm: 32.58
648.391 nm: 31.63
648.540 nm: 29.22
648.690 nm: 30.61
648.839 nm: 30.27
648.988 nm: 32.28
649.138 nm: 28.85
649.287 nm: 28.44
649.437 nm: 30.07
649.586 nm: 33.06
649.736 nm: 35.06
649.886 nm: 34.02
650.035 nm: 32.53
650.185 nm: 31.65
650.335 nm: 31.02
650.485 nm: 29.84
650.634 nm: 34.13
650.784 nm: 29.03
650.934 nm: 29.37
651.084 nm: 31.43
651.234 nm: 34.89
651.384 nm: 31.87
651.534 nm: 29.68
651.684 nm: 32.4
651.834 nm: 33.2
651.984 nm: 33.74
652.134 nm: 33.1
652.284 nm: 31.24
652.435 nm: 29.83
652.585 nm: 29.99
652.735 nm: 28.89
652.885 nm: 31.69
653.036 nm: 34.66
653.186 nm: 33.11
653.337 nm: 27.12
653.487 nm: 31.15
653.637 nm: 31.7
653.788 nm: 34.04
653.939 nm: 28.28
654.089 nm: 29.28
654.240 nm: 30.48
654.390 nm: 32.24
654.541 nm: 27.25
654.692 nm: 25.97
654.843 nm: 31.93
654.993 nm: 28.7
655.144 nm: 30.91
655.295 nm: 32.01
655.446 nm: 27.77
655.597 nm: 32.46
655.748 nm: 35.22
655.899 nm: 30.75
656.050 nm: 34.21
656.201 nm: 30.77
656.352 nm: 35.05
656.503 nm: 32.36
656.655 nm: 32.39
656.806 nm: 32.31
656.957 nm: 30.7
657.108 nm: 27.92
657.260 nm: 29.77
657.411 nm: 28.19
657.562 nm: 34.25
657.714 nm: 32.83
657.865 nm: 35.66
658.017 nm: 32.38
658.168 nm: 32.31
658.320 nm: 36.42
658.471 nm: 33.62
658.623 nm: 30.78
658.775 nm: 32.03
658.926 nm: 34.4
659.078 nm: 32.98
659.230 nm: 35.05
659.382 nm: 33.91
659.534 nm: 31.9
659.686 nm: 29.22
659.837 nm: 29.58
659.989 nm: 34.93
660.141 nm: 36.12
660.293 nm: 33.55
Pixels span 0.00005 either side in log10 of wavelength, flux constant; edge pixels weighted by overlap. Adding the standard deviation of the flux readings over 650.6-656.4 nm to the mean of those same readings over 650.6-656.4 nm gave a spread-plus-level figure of 33.6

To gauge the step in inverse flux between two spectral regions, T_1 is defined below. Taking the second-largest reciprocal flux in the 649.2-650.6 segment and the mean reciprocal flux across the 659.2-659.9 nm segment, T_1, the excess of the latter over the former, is -0.002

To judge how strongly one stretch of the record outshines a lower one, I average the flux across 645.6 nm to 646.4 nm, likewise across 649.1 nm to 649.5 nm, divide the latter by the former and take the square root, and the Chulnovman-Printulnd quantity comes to 0.93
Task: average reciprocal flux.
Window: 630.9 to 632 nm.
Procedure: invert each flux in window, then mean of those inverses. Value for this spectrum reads 0.031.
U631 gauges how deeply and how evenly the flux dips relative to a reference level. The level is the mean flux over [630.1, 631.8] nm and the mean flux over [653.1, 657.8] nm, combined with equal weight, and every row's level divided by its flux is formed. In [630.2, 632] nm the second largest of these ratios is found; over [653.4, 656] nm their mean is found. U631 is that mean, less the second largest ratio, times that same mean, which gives -0.050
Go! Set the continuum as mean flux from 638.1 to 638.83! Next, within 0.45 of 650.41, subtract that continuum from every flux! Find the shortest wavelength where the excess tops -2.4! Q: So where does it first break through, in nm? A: 650.035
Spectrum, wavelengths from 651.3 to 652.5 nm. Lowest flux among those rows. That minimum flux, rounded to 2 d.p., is 29.68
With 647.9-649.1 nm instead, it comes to 29.22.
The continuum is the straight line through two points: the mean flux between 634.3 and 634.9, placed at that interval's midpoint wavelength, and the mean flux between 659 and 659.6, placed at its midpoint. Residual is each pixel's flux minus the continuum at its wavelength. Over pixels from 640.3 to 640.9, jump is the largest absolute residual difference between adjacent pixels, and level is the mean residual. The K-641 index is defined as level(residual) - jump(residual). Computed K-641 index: -5.3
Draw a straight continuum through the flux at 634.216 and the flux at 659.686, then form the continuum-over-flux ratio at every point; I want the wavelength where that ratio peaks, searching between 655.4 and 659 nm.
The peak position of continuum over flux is 657.108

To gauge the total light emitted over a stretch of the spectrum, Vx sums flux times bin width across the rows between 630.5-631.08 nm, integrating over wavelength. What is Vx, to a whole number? 19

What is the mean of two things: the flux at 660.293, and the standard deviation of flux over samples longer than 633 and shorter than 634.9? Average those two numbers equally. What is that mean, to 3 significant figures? 18.0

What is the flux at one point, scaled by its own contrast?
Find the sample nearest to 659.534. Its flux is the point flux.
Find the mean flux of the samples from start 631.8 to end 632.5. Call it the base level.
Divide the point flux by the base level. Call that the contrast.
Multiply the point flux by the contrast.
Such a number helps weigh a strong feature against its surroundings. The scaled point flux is 35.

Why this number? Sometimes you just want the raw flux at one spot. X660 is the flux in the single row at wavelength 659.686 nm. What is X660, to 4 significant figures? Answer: 29.22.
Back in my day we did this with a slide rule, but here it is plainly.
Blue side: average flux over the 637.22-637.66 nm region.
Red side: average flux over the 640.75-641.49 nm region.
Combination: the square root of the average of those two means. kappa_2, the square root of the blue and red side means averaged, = 5.41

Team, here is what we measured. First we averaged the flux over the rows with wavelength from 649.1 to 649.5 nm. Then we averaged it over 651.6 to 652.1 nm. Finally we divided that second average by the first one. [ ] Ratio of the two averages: 1.14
